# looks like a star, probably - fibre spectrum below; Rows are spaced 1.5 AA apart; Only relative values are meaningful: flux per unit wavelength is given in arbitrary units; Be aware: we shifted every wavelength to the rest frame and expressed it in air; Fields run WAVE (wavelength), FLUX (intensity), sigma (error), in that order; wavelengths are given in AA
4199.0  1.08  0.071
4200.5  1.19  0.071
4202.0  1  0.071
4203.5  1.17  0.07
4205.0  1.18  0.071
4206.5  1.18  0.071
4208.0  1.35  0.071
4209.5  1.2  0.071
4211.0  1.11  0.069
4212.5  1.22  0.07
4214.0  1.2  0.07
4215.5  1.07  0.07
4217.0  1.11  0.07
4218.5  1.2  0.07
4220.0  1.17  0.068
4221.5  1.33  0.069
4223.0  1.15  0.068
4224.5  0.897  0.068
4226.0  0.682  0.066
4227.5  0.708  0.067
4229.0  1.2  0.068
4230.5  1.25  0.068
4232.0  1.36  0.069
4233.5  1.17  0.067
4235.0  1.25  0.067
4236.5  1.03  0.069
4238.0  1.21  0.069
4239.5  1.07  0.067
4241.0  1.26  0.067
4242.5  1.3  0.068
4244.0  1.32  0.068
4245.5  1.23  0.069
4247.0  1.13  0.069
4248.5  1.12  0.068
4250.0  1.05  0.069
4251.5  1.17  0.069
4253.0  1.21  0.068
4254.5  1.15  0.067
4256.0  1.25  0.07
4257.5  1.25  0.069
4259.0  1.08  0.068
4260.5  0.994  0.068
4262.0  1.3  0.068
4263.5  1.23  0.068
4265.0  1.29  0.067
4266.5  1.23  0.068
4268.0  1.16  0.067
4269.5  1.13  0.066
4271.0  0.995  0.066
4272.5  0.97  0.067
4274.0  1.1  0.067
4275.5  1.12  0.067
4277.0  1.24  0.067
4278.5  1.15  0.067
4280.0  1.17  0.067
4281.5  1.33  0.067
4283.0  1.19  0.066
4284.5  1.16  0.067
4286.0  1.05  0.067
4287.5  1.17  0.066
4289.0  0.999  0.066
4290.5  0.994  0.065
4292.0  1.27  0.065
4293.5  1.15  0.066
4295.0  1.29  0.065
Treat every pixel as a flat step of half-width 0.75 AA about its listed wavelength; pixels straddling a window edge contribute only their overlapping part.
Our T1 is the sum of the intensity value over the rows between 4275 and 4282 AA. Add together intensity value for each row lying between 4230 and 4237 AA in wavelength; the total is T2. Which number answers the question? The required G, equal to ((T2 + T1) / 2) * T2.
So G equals 36.6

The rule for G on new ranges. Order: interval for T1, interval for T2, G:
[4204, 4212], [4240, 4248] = 38.3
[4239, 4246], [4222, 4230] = 25.1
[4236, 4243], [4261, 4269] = 37.5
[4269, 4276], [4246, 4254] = 31.2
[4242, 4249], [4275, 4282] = 36.4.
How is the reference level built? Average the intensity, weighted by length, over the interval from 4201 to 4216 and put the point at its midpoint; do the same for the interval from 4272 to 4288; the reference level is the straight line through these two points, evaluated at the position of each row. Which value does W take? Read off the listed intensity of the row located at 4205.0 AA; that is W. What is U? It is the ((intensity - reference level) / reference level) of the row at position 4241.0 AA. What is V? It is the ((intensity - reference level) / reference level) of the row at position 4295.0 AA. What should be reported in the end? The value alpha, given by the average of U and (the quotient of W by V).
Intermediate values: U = 0.084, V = 0.12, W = 1.18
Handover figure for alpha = 5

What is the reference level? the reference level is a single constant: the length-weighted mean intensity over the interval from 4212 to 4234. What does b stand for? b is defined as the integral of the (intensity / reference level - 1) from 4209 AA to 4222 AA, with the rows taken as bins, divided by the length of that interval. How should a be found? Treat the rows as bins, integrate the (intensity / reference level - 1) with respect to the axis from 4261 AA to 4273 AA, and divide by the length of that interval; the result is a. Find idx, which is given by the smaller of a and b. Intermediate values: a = 0.046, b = 0.057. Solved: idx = 0.046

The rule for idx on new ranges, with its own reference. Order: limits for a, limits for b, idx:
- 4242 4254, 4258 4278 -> 0.027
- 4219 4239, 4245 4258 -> -0.003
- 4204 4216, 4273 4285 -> 0.059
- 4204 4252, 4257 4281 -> 0.035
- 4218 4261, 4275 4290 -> 0.029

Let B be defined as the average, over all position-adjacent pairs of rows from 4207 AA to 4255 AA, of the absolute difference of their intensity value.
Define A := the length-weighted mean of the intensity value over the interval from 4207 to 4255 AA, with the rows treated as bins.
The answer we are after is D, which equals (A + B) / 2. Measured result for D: 0.636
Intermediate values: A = 1.153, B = 0.12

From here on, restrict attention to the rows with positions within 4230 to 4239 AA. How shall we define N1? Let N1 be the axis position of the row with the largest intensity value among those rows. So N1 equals 4232.0 AA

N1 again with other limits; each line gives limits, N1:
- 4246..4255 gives 4253.0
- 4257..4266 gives 4262.0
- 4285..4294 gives 4292.0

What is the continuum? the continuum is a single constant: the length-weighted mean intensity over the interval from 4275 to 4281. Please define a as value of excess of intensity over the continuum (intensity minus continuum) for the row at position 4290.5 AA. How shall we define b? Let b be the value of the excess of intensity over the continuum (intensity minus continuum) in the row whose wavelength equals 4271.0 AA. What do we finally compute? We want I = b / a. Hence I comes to 1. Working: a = -0.18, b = -0.18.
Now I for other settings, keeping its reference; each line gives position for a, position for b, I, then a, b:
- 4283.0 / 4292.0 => 8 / 0.01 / 0.09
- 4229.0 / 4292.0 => 4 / 0.02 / 0.09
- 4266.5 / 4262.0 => 2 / 0.05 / 0.12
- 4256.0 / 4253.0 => 0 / 0.07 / 0.03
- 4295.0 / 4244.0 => 1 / 0.11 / 0.14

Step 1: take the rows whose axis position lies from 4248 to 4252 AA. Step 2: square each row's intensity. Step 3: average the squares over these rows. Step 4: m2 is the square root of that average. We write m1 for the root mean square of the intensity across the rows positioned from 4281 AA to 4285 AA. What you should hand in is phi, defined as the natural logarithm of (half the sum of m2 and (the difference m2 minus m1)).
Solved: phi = -0.693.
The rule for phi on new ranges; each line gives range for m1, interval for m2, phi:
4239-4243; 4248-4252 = -0.679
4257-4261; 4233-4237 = -0.516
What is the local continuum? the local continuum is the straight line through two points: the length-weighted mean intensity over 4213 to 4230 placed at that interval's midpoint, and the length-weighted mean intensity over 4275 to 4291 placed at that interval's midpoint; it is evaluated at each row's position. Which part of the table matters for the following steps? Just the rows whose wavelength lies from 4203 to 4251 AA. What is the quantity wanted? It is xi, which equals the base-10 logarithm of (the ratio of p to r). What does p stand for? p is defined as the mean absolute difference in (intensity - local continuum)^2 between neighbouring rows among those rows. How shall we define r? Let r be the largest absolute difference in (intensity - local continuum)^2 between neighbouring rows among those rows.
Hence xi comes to -0.61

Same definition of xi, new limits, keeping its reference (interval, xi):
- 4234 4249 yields -0.30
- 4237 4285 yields -0.42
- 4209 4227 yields -0.58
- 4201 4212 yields -0.40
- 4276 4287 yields -0.36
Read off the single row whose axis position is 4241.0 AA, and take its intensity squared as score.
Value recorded 1.59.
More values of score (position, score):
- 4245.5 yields 1.51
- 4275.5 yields 1.25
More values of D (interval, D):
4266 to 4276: 0.583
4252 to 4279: 0.624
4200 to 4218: 0.632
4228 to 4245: 0.667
